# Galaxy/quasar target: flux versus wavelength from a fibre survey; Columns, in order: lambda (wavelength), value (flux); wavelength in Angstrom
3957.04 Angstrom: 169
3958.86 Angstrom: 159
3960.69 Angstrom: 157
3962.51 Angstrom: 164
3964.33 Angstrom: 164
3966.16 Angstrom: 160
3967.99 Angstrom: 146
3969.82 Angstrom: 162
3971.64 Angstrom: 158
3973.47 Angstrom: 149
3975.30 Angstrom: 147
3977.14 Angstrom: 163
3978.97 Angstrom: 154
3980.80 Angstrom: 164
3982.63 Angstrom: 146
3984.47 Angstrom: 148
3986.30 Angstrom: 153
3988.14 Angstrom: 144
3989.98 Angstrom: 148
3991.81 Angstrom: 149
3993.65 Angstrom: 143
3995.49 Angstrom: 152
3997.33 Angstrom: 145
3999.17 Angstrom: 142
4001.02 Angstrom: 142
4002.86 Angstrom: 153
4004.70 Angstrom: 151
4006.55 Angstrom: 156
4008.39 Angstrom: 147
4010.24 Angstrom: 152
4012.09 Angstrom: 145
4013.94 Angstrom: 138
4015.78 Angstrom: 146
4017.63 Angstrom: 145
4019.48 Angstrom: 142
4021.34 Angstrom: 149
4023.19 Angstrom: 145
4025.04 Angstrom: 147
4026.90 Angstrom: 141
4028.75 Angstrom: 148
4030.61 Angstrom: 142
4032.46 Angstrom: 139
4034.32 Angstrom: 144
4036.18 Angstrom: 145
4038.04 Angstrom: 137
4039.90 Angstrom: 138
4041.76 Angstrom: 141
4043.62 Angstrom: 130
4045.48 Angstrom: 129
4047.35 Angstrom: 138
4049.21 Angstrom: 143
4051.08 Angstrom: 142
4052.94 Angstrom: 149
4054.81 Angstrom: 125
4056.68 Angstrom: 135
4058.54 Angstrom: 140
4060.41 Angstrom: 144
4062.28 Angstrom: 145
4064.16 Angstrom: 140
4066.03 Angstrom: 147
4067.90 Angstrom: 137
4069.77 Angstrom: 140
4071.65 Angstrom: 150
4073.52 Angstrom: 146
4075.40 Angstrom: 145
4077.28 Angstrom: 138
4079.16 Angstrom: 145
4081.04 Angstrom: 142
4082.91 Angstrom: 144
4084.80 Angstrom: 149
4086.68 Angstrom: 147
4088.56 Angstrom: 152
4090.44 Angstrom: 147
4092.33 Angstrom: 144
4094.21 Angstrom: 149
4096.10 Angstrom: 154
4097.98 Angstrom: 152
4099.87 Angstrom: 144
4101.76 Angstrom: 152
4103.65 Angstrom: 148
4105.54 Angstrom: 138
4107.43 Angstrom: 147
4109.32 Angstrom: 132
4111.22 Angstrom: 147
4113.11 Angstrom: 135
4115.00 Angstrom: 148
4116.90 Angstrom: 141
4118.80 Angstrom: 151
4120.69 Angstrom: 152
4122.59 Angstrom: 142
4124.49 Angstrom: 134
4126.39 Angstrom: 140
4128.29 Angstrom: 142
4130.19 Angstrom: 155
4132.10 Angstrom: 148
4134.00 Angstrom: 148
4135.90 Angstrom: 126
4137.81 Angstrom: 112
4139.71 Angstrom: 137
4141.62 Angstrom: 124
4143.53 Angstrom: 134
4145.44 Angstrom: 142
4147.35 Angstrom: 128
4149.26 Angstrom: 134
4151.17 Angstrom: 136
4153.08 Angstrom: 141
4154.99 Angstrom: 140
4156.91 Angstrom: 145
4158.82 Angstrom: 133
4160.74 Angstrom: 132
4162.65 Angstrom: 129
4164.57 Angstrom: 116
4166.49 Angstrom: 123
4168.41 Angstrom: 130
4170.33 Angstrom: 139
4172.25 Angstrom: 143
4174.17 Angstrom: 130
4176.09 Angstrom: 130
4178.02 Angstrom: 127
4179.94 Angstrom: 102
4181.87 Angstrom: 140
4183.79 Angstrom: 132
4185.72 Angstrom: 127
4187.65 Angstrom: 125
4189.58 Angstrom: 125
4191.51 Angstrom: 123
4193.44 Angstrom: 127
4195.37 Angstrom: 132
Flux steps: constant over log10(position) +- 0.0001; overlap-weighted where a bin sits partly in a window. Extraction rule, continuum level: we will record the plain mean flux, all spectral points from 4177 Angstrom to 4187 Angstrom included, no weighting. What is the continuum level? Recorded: 126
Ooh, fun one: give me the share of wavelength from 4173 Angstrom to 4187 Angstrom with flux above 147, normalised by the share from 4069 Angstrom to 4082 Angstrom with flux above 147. 0.00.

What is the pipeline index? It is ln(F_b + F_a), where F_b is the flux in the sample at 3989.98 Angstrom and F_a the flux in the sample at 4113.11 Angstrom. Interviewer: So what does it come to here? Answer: 5.65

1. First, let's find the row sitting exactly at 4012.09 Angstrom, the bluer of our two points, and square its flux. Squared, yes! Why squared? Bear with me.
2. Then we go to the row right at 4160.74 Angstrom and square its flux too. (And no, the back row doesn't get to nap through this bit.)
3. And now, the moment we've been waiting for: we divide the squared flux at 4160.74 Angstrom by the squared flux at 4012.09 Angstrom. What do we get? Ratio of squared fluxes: 0.83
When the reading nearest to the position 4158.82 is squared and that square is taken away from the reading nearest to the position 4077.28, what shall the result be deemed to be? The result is -17551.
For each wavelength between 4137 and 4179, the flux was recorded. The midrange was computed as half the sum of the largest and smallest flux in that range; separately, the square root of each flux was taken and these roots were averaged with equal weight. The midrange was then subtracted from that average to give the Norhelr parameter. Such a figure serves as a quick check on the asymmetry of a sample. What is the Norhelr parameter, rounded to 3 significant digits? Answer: -117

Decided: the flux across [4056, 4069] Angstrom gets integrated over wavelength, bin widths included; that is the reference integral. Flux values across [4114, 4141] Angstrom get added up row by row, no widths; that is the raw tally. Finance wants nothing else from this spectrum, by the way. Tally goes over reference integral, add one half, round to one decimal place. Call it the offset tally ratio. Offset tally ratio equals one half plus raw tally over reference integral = 1.6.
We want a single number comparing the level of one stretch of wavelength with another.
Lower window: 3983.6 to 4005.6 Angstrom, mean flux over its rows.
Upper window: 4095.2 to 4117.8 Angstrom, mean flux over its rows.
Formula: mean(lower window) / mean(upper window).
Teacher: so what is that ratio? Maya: 1.02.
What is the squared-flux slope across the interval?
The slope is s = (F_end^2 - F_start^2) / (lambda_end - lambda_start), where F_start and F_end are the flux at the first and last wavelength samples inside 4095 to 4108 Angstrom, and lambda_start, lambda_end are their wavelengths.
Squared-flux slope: -186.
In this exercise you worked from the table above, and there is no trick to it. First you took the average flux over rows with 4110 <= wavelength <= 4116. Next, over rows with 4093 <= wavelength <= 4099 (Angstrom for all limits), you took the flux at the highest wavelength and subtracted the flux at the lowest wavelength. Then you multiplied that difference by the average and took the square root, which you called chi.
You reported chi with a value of 21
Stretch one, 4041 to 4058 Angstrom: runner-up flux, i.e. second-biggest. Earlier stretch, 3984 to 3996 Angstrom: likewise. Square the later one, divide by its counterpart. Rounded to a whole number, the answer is 135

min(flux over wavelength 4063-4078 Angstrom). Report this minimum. 137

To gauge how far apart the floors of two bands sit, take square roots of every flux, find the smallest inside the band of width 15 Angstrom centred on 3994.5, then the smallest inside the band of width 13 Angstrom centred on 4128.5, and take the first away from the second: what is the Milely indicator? -0.34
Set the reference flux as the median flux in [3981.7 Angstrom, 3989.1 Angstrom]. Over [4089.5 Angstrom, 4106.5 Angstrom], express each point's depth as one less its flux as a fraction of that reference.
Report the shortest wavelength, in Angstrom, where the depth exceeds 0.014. 4092.33 Angstrom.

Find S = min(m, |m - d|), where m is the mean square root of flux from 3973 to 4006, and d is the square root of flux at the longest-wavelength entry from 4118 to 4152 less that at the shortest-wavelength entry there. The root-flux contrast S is 12.2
